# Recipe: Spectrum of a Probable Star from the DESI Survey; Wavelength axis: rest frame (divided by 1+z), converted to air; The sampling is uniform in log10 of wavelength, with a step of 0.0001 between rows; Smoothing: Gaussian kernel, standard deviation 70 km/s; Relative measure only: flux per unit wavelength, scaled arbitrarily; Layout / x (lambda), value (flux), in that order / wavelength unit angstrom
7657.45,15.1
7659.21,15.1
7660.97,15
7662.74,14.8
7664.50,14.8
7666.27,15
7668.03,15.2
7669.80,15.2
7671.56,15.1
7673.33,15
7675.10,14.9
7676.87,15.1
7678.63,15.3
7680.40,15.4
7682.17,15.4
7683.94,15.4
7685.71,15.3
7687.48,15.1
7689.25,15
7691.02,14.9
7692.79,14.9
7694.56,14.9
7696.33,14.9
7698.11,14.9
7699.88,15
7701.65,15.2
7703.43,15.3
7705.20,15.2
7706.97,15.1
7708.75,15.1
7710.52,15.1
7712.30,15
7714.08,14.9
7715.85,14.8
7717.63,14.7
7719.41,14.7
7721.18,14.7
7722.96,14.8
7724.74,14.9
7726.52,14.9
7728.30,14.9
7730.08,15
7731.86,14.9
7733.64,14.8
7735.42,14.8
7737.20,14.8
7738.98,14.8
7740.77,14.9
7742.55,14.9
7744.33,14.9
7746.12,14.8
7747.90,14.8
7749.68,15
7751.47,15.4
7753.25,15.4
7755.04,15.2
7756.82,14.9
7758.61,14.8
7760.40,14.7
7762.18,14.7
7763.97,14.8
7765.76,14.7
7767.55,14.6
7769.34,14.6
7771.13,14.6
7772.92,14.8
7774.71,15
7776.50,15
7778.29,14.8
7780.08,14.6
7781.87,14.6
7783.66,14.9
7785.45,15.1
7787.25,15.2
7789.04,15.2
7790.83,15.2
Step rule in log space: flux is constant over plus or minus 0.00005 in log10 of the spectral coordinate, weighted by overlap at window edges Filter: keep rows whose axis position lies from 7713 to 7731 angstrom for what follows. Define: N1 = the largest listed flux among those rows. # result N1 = 15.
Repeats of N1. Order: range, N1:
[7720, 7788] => 15.4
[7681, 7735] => 15.4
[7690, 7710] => 15.3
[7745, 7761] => 15.4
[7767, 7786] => 15.1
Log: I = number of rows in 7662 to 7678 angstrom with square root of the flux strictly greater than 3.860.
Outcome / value 7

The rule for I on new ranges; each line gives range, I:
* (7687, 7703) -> 9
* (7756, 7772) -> 1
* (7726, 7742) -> 5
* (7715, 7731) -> 4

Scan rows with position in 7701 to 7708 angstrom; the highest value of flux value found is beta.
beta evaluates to 15.3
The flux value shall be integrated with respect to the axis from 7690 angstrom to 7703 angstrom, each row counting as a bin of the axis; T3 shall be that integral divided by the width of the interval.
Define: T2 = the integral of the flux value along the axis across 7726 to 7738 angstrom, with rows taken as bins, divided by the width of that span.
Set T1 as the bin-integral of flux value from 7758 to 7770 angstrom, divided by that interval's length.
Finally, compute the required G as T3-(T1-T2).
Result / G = 15.1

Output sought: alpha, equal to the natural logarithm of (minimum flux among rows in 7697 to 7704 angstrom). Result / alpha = 2.70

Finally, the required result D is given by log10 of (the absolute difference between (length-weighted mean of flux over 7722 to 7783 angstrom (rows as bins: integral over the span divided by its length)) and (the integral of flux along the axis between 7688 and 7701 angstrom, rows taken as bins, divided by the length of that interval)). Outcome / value -1.1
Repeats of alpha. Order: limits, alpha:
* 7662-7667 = 2.69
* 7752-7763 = 2.69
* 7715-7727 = 2.69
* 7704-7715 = 2.70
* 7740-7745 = 2.70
